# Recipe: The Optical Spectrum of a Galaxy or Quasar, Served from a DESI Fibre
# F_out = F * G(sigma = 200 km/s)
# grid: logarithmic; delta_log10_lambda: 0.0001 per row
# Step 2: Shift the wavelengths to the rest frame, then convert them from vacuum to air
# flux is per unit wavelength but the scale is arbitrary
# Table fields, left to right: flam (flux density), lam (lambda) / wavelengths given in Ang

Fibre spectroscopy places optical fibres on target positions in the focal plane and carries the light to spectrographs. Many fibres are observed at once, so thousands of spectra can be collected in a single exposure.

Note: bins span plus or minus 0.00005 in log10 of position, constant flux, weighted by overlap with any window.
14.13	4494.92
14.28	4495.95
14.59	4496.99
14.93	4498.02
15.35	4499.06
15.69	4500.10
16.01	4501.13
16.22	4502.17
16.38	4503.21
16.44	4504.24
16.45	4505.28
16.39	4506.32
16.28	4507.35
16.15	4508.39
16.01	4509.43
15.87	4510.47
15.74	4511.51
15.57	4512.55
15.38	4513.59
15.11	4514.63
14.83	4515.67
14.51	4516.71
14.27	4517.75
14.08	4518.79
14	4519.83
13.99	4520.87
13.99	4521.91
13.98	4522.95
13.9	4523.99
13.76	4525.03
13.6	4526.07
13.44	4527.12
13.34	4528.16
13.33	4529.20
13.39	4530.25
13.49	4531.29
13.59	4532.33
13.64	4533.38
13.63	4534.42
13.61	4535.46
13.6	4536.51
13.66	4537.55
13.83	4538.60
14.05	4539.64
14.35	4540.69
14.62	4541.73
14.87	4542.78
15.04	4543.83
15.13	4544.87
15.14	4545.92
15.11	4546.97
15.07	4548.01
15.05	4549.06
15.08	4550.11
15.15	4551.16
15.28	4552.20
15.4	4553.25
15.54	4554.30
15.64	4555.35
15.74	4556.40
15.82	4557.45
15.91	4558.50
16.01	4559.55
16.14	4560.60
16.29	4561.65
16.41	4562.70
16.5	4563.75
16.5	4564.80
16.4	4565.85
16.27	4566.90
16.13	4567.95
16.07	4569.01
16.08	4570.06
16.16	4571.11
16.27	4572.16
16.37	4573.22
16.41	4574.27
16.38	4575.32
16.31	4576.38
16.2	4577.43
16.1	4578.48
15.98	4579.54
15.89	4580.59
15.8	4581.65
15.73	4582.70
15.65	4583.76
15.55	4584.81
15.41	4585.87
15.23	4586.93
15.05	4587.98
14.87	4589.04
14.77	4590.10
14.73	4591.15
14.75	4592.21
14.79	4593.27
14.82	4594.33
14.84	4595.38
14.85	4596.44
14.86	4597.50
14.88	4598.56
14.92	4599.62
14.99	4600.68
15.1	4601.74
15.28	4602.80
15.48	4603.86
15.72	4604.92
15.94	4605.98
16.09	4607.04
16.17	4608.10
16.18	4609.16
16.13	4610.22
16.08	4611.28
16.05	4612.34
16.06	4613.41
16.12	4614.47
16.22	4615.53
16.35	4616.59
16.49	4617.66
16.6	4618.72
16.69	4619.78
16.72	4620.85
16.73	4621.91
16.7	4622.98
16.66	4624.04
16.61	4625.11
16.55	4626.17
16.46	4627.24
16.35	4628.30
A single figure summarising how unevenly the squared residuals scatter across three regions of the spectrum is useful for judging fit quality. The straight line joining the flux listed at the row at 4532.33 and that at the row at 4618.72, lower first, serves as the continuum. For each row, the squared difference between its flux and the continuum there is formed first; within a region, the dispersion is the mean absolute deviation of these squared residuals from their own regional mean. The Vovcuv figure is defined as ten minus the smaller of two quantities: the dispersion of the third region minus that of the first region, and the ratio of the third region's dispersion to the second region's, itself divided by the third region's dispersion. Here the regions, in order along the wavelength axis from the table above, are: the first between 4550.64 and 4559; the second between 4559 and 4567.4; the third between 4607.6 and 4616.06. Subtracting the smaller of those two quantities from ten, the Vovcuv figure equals 10.3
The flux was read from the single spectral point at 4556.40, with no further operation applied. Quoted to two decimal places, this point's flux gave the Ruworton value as 15.74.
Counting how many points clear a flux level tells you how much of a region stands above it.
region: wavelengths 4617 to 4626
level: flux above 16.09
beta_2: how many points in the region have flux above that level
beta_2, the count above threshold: 8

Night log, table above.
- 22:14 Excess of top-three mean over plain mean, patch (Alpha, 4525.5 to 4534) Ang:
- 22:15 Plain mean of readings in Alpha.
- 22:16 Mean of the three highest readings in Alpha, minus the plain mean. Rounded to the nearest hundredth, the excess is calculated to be 0.13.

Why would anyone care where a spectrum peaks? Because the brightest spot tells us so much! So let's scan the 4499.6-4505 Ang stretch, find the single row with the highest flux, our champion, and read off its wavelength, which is 4504.24 Ang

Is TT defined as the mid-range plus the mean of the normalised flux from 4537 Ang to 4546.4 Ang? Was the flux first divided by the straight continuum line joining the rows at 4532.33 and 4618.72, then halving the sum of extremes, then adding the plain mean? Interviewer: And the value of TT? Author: 2.08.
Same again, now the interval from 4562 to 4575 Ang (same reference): 2.20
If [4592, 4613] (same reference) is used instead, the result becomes 1.93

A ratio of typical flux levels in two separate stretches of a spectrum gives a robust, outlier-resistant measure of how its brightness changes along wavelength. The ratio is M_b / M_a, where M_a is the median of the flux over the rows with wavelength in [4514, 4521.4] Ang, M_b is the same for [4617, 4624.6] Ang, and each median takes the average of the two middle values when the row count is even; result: 1.17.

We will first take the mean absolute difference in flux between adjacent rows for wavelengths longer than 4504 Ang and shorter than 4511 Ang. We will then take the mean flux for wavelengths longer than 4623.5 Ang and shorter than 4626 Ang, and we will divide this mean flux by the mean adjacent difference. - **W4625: 169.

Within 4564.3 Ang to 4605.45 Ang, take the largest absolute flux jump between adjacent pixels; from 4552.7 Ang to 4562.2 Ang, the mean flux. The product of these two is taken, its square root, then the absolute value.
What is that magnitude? 1.9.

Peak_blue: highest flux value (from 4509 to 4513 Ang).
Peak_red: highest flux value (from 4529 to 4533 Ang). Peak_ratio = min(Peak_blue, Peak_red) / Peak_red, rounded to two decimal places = 1.00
